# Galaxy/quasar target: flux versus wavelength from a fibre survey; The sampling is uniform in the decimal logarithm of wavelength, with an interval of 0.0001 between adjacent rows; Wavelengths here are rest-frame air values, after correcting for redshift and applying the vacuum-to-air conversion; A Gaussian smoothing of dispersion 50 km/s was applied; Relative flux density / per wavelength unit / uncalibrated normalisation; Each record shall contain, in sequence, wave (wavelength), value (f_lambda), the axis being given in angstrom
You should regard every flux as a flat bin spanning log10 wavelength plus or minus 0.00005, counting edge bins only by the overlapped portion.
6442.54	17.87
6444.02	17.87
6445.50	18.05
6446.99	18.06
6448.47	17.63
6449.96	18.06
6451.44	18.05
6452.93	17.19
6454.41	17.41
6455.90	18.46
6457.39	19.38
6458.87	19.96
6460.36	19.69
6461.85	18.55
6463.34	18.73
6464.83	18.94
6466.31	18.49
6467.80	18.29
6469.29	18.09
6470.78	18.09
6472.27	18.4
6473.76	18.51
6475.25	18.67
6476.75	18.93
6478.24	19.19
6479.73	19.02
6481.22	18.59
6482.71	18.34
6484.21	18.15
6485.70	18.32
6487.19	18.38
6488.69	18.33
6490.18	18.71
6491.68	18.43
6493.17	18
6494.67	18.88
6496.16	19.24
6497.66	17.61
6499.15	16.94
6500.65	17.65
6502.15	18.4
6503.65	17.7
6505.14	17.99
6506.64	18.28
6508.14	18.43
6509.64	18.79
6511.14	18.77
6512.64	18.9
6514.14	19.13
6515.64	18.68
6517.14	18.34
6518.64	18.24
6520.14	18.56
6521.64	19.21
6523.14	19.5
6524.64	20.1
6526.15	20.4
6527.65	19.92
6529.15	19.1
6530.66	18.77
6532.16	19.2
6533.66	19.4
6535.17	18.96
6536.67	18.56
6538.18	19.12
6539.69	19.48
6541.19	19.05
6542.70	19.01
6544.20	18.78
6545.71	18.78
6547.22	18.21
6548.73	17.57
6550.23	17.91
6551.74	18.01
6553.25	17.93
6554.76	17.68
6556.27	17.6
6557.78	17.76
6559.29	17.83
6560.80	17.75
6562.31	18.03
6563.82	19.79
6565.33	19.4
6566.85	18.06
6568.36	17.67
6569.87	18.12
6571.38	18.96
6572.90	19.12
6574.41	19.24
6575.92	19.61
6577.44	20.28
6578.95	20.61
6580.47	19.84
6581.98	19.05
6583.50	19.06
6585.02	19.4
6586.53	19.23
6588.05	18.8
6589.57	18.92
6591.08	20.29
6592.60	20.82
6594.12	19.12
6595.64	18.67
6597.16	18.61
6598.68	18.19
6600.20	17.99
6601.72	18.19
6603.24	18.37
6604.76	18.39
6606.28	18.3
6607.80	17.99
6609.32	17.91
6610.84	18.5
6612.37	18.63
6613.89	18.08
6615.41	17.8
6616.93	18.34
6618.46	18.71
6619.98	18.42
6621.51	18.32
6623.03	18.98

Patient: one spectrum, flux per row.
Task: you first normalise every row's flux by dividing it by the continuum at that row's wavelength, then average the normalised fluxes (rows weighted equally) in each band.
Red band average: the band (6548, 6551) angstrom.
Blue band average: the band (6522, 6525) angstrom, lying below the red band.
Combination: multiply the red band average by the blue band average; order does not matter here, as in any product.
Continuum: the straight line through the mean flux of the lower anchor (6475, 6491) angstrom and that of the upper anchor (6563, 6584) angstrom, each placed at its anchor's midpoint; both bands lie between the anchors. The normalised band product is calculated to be 0.98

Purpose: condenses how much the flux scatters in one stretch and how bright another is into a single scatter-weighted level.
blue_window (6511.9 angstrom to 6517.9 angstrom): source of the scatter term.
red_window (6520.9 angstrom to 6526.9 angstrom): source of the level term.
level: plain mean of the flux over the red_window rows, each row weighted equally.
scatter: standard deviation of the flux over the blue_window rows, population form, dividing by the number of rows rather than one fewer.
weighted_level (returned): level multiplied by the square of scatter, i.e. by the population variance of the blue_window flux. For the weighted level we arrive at 1.7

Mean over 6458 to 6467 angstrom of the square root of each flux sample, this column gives 4.37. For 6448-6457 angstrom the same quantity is 4.22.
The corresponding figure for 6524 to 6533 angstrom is 4.42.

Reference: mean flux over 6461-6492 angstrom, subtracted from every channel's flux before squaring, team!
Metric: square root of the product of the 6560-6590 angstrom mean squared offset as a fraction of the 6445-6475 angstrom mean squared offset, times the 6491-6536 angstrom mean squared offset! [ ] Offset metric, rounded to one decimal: 1.1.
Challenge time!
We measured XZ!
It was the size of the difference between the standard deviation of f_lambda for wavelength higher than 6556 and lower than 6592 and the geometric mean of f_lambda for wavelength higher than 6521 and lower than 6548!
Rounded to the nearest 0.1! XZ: 18.3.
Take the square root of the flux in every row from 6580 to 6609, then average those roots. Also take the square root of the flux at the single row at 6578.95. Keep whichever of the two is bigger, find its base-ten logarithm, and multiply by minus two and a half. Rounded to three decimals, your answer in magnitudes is -1.643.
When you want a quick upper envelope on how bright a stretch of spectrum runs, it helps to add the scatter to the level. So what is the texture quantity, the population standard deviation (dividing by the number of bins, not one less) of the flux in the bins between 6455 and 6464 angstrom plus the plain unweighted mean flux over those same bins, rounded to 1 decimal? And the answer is 19.7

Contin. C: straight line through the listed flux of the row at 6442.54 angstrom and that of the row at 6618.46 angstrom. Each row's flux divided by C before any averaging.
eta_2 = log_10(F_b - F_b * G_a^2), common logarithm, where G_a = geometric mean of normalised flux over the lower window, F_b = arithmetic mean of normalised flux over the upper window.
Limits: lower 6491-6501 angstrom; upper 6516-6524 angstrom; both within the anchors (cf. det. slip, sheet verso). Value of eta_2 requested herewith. -2.41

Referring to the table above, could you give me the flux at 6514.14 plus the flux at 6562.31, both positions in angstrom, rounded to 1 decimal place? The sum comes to 37.2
